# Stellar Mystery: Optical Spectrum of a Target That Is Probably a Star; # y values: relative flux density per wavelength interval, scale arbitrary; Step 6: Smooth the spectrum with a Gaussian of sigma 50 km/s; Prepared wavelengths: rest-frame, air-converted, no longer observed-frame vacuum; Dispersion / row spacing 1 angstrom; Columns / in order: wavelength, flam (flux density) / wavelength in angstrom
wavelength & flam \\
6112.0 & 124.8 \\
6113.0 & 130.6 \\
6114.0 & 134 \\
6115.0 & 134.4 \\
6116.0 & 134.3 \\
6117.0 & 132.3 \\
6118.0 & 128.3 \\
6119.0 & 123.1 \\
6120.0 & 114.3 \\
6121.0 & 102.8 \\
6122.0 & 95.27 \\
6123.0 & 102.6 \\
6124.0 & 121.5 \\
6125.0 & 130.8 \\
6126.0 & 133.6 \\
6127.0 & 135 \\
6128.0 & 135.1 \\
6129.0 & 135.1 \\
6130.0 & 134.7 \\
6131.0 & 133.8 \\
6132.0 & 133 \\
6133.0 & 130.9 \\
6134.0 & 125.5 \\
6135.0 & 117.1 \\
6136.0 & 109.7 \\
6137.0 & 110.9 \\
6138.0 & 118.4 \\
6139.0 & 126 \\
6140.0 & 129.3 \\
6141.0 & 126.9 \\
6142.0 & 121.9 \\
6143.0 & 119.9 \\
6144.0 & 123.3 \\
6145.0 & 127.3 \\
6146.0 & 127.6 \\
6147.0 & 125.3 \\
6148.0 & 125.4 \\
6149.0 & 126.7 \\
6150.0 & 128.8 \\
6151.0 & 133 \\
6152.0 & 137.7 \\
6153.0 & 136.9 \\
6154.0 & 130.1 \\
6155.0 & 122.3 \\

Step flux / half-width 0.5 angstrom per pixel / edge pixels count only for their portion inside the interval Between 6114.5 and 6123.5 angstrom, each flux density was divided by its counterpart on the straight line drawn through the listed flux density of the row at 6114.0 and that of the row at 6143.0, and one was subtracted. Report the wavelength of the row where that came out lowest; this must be 6122.0 angstrom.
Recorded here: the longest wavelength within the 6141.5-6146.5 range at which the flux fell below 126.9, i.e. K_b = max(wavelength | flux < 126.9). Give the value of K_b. 6144.0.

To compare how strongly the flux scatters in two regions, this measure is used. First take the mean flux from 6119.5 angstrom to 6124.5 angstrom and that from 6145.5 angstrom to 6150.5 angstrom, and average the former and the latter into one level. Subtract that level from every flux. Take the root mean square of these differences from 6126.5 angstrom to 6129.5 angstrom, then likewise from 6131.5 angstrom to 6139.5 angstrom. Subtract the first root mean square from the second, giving -8.7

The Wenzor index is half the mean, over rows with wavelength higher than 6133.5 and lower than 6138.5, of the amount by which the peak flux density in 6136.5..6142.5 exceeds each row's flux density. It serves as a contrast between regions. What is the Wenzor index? 6.5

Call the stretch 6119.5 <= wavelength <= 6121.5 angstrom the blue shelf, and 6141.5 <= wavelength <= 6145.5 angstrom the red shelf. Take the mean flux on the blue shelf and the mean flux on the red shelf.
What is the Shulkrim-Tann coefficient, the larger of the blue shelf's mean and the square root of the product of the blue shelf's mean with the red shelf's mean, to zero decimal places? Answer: 116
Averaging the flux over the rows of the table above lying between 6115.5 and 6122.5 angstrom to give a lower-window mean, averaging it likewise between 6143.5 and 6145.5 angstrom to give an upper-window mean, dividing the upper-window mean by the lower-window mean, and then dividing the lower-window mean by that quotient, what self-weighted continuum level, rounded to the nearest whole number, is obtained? 112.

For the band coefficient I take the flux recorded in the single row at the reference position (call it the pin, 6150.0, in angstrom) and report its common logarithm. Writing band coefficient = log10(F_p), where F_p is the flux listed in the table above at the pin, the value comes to 2.11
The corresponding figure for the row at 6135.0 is 2.07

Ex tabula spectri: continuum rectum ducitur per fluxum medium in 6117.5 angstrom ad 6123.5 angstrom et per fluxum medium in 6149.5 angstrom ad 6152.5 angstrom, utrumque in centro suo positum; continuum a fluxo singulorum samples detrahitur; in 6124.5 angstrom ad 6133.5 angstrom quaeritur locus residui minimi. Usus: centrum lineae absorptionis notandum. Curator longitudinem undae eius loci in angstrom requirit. 6133.0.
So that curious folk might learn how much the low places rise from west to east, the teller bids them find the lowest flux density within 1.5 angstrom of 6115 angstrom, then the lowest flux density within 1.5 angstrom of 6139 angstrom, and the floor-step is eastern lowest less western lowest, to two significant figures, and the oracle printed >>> -16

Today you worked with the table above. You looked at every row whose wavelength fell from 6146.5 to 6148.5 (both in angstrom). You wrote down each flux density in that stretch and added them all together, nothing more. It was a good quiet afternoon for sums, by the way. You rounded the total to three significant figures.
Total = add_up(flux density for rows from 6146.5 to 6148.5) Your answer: 251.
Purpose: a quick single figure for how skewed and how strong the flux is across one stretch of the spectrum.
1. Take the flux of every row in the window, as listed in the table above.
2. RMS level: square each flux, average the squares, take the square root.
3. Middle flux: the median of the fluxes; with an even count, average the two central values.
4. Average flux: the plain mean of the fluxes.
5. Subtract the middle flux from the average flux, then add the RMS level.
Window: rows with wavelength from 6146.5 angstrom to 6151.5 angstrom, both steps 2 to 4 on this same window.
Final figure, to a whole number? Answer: 129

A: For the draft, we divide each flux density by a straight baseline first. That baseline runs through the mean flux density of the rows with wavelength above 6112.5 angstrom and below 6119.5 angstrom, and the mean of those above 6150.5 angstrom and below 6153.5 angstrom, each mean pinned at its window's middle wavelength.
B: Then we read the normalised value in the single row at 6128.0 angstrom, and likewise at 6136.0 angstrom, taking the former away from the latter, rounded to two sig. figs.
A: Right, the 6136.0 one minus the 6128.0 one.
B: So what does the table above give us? -0.20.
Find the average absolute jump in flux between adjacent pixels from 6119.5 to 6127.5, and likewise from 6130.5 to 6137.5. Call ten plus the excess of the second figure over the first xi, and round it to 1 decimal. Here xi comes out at 5.8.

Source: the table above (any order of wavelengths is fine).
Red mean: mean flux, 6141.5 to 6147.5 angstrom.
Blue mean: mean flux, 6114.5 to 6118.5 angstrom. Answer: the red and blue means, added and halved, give 128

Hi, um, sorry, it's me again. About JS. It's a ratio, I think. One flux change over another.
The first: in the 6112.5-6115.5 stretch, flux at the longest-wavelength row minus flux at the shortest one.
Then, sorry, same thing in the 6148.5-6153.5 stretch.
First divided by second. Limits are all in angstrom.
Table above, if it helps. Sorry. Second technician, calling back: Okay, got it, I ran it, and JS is 0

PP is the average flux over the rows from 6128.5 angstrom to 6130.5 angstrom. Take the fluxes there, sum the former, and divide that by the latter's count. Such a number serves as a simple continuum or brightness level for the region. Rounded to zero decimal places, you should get 135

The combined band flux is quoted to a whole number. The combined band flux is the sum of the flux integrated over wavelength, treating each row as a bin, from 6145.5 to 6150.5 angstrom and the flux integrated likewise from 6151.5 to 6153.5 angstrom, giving 908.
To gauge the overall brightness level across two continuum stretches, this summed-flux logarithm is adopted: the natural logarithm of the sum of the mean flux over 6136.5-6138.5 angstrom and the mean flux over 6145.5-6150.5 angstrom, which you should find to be 5.49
